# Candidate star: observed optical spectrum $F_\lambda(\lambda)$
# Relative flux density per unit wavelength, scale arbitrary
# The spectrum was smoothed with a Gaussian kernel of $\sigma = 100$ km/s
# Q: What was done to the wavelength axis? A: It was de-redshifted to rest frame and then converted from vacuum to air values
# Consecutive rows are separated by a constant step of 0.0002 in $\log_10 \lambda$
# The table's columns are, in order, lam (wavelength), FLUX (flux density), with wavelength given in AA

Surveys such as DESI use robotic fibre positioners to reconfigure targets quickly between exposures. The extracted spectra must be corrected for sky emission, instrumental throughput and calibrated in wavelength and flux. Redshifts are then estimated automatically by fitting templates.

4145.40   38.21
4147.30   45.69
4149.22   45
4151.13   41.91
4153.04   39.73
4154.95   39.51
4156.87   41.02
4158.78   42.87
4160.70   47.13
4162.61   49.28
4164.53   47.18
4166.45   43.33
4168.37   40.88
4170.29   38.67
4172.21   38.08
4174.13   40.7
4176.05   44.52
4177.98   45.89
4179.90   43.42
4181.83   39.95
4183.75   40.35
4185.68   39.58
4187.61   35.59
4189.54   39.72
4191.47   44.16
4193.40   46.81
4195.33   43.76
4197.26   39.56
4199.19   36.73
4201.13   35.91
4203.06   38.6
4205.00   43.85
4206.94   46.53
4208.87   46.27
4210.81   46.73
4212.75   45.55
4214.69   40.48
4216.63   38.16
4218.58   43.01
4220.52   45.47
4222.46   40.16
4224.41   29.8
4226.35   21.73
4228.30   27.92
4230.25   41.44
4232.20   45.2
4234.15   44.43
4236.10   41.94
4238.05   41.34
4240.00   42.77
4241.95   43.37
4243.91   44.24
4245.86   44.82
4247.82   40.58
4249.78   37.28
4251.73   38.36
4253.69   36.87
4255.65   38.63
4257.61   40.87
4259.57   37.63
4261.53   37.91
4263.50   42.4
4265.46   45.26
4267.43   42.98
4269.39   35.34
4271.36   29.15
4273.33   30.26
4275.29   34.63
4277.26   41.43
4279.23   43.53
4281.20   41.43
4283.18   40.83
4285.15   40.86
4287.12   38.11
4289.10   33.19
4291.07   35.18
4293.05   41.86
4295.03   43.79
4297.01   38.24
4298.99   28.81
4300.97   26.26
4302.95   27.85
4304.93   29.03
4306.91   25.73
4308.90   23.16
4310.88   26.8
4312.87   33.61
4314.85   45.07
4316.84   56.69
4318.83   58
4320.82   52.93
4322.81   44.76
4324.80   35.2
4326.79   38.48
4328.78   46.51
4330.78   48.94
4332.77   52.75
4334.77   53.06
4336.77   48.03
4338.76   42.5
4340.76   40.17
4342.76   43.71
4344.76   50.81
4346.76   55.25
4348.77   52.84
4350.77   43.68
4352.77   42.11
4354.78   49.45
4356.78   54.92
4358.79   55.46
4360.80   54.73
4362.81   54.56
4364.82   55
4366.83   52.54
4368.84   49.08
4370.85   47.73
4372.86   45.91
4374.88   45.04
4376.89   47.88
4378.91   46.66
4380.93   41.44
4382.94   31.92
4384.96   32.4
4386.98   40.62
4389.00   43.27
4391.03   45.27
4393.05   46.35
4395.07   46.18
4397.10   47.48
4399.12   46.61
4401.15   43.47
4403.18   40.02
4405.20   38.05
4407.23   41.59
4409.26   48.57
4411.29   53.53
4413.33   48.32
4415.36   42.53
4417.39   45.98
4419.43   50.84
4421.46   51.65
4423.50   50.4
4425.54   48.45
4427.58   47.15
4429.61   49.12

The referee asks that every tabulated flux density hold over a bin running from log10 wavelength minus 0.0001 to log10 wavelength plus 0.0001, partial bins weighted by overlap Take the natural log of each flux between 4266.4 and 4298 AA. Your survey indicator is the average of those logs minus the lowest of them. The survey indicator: 0.26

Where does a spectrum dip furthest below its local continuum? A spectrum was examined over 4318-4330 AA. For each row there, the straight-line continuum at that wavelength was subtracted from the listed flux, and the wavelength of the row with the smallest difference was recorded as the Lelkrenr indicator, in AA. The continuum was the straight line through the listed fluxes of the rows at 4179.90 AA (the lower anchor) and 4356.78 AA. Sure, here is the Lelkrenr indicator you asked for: 4324.80 AA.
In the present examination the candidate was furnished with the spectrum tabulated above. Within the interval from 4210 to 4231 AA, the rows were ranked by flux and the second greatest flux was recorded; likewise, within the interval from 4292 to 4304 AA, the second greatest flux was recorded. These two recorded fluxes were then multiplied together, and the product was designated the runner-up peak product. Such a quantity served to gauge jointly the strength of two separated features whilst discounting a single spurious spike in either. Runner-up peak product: 1907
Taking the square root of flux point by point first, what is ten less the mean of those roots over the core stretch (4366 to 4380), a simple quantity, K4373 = 3.09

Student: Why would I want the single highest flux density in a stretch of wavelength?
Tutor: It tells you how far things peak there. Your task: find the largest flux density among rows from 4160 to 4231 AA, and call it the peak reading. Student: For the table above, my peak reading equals 49.28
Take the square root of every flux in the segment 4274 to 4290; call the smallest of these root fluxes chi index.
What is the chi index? 5.76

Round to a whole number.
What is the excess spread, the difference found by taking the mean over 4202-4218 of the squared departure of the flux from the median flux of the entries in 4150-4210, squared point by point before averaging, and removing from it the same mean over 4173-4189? 7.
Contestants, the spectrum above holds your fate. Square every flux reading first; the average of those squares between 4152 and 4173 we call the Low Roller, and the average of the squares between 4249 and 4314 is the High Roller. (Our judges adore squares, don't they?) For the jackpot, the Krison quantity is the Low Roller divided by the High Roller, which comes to 1.37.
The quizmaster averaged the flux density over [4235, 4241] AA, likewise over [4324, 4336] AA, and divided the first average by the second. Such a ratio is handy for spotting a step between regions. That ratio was 0.92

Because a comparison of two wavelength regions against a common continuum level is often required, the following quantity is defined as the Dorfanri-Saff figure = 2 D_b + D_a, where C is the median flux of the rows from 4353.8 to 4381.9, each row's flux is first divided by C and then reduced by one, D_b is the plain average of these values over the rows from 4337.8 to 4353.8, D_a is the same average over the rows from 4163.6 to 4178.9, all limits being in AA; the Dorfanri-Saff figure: -0.26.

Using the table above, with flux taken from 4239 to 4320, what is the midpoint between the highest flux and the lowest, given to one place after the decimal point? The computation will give 40.6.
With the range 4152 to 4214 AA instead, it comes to 42.4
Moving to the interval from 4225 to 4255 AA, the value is 33.5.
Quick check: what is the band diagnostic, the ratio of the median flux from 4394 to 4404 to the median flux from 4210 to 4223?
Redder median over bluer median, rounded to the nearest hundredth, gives 1.07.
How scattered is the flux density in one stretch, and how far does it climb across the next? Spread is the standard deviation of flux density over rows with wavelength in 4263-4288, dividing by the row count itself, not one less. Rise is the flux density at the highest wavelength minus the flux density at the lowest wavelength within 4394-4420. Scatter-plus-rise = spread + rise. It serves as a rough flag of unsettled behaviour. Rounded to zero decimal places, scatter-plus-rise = 10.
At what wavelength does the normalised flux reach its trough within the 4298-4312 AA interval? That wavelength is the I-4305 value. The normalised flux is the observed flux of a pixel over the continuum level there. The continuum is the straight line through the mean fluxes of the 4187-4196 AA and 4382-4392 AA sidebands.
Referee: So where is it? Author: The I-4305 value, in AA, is 4308.90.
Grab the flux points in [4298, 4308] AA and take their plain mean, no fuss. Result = 27.5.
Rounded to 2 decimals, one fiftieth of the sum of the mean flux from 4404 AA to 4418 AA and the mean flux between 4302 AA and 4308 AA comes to 1.46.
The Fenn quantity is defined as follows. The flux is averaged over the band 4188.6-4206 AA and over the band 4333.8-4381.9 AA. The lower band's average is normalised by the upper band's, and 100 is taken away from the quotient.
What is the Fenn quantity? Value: -99.2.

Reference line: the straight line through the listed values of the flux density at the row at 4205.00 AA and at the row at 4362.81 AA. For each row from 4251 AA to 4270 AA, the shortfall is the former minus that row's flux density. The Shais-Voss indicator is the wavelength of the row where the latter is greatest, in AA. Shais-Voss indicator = 4269.39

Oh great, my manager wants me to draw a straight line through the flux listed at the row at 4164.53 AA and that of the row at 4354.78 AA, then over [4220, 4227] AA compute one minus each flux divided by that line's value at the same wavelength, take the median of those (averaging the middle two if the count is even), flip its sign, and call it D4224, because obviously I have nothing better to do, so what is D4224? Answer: -0.27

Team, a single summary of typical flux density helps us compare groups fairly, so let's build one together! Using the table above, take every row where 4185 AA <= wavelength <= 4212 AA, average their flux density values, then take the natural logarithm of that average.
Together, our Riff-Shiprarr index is 3.73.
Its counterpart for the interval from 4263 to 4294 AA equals 3.65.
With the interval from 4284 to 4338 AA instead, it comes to 3.68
